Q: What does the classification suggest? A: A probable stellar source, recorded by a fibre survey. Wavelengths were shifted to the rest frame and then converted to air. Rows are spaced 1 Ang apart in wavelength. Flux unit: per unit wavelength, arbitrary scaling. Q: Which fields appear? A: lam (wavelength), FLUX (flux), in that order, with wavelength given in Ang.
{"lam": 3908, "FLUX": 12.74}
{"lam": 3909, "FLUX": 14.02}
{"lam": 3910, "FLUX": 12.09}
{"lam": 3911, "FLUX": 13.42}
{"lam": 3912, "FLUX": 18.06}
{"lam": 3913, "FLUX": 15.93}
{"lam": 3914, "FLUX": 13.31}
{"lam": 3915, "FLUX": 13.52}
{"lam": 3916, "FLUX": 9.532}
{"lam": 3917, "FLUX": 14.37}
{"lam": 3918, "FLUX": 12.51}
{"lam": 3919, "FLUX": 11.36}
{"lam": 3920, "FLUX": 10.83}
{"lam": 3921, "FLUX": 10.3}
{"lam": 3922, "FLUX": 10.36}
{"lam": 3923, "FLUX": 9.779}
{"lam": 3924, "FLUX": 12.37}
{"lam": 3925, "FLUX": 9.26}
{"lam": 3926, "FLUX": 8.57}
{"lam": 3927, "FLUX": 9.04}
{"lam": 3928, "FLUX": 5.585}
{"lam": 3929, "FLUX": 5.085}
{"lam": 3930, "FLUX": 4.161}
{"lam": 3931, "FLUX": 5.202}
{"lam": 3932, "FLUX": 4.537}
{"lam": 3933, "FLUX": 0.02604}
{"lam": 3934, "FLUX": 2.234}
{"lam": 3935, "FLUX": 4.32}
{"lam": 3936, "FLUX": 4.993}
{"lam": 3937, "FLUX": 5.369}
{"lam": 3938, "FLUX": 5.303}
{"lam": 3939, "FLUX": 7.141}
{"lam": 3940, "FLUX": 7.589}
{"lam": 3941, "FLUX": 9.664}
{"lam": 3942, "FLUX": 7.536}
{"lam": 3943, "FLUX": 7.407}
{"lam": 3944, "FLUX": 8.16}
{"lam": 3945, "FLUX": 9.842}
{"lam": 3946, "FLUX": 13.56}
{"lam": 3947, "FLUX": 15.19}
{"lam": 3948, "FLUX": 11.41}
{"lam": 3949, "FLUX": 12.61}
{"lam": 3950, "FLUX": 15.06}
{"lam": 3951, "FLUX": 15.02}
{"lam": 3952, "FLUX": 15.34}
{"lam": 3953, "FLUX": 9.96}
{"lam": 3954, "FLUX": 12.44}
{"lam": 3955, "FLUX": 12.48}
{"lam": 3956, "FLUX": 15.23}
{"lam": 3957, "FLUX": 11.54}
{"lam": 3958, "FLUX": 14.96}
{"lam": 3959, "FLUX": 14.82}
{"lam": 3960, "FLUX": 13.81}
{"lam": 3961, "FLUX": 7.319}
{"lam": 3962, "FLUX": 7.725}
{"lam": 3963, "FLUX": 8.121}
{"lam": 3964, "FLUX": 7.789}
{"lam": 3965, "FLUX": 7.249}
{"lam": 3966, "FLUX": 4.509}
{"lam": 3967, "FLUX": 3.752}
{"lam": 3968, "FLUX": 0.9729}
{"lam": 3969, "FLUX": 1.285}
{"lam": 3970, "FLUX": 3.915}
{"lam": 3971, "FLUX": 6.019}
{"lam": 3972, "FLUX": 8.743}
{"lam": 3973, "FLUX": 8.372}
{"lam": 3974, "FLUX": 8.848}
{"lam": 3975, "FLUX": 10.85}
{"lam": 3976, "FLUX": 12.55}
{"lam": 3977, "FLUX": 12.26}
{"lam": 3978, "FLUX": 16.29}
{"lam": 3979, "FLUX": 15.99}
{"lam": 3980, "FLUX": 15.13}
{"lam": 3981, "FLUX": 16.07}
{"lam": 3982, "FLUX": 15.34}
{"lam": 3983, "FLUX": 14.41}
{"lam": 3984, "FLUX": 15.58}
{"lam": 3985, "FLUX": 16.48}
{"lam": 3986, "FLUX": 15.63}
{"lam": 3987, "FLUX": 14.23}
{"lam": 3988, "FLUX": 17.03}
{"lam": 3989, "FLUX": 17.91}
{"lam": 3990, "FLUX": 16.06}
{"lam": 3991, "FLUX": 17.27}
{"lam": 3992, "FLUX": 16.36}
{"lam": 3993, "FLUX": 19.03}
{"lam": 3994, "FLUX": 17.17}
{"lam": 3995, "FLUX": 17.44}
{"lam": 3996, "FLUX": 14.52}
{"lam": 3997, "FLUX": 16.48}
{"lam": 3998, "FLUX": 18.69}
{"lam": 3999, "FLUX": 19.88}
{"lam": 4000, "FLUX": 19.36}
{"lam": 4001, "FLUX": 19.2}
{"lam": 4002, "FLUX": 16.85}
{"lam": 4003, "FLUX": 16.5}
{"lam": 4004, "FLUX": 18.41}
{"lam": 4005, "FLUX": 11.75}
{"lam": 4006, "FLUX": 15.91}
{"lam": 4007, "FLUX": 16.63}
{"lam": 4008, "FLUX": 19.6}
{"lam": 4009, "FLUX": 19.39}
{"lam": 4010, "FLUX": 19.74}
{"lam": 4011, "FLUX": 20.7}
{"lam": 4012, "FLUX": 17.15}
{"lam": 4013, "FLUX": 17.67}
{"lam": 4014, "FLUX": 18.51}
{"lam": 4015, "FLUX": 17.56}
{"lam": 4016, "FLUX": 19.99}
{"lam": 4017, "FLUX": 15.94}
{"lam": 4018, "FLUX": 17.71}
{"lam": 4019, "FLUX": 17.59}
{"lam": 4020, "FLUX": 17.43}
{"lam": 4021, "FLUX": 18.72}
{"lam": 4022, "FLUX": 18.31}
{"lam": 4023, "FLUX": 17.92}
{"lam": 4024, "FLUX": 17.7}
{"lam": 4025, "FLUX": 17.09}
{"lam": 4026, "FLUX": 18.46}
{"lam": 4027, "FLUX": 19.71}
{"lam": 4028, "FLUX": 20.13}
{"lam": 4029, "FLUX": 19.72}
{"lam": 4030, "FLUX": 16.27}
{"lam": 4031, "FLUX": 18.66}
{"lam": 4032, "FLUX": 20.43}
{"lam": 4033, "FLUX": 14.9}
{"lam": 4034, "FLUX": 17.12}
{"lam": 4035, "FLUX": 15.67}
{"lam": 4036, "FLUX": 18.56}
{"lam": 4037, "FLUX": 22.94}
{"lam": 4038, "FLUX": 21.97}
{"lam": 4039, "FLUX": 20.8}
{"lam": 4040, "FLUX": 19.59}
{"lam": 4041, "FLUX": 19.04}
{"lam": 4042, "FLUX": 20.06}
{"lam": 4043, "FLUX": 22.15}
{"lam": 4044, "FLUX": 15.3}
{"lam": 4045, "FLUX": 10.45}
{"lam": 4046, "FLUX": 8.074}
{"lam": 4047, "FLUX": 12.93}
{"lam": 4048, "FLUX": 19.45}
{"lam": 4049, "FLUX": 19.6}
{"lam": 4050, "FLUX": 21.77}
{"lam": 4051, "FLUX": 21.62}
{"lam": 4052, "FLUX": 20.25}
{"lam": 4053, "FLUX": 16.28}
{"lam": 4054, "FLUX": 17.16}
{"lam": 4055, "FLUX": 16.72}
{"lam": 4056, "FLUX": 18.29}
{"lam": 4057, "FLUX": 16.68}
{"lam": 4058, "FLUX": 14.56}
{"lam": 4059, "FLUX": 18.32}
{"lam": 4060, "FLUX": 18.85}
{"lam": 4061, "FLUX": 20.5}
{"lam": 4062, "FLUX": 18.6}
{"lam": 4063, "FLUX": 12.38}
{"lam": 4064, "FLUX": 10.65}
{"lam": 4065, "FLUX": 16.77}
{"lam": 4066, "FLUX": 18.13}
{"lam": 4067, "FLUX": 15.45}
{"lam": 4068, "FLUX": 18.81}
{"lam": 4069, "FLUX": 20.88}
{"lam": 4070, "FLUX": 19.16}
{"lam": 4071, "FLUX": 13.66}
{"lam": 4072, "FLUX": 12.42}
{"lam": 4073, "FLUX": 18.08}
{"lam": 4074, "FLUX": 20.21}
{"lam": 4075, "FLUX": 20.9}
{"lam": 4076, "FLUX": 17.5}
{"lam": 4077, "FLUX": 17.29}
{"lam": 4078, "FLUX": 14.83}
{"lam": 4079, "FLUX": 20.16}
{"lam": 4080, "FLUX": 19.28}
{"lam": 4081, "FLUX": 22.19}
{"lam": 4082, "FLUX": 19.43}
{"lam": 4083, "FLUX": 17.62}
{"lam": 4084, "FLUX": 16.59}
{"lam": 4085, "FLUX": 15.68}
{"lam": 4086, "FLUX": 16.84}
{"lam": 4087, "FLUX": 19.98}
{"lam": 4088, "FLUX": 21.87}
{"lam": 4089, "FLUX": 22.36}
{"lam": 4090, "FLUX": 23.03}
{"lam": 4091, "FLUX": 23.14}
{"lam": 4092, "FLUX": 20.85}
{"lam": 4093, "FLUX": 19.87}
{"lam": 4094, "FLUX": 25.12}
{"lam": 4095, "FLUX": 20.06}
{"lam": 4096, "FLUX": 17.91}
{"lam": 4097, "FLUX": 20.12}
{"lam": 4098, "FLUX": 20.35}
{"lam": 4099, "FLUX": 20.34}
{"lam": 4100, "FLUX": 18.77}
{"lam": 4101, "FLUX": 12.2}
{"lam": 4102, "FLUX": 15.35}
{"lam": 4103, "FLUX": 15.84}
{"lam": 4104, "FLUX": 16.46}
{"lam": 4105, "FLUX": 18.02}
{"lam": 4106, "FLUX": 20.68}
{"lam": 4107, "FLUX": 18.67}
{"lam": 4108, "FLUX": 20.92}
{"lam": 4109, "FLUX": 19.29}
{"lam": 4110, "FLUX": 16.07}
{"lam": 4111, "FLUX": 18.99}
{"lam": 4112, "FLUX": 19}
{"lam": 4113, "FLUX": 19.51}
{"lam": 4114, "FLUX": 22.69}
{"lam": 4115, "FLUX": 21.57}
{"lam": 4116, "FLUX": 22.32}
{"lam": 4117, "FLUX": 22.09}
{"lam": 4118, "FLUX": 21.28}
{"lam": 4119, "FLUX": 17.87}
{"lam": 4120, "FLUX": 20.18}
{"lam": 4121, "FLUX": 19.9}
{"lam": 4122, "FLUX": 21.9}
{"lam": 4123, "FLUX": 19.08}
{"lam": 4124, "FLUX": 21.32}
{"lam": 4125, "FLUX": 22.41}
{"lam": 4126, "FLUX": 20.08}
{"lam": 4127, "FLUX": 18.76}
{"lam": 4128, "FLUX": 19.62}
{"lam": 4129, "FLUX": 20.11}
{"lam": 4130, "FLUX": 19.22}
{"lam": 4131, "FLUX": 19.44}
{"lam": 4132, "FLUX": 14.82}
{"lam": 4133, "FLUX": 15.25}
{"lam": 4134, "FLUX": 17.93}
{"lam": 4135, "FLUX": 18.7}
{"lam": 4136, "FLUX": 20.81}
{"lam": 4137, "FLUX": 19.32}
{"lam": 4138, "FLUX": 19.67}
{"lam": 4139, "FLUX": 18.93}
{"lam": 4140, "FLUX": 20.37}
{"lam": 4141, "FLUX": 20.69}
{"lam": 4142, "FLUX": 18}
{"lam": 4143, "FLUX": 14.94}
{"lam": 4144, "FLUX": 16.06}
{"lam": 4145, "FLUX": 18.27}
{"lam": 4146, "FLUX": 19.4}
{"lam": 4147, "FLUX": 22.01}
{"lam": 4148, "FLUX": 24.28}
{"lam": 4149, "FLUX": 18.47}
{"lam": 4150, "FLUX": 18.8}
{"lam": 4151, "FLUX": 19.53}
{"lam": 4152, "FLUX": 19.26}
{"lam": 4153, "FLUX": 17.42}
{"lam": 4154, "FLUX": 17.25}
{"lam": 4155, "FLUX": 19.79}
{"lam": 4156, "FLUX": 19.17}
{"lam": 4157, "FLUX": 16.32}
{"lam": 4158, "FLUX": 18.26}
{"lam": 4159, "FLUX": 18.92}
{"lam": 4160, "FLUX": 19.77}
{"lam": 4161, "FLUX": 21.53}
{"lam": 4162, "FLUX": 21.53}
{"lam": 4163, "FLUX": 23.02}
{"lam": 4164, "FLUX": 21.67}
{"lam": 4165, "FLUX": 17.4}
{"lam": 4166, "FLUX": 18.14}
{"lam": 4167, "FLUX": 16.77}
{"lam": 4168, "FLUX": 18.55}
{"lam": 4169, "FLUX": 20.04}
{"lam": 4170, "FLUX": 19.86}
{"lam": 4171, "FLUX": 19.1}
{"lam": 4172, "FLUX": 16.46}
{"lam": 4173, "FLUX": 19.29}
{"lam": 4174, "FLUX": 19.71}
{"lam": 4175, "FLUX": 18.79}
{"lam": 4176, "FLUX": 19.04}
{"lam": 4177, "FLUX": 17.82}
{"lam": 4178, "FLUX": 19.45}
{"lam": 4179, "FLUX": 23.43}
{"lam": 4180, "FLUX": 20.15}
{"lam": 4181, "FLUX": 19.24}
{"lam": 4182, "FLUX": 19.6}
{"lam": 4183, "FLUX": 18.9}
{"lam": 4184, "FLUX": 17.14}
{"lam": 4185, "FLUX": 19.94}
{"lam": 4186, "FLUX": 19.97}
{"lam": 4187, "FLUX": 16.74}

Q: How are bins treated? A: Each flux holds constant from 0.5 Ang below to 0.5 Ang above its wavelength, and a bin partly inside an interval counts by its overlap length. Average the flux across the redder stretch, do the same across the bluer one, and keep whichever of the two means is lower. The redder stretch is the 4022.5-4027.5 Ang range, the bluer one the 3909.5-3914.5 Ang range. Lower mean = 14.6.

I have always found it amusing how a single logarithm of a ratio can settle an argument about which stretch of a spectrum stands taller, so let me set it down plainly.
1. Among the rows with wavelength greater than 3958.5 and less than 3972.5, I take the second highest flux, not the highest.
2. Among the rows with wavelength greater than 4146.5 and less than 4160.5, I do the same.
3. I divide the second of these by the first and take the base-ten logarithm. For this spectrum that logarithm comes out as 0.20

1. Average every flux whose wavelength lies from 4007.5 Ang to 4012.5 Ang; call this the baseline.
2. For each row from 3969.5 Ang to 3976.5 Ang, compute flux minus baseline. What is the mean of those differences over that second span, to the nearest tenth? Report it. -10.8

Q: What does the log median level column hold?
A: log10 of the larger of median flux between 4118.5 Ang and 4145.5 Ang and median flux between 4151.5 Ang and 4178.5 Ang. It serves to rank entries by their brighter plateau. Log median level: 1.286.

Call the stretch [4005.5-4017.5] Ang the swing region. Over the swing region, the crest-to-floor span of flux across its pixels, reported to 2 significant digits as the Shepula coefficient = 4.8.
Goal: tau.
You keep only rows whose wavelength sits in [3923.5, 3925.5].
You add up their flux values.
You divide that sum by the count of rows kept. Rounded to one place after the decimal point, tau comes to 10.8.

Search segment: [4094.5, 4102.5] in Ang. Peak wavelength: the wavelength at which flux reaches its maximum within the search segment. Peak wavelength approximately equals 4098 Ang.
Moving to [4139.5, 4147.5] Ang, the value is 4147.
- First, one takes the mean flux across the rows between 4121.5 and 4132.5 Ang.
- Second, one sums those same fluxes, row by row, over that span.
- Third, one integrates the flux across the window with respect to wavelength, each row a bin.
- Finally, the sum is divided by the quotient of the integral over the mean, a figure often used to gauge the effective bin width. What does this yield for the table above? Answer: 19.7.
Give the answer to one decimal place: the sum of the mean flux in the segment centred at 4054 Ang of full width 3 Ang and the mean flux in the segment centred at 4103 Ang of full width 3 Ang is 32.6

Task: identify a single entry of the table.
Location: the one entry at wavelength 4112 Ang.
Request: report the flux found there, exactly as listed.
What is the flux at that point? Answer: 19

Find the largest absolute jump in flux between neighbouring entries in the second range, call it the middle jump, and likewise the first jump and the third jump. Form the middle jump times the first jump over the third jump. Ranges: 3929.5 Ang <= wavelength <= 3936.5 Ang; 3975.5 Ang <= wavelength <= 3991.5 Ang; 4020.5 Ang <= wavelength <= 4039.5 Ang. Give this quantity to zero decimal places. 3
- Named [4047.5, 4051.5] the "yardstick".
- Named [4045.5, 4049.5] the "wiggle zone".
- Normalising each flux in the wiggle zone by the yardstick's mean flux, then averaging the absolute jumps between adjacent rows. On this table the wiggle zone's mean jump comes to 0.186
